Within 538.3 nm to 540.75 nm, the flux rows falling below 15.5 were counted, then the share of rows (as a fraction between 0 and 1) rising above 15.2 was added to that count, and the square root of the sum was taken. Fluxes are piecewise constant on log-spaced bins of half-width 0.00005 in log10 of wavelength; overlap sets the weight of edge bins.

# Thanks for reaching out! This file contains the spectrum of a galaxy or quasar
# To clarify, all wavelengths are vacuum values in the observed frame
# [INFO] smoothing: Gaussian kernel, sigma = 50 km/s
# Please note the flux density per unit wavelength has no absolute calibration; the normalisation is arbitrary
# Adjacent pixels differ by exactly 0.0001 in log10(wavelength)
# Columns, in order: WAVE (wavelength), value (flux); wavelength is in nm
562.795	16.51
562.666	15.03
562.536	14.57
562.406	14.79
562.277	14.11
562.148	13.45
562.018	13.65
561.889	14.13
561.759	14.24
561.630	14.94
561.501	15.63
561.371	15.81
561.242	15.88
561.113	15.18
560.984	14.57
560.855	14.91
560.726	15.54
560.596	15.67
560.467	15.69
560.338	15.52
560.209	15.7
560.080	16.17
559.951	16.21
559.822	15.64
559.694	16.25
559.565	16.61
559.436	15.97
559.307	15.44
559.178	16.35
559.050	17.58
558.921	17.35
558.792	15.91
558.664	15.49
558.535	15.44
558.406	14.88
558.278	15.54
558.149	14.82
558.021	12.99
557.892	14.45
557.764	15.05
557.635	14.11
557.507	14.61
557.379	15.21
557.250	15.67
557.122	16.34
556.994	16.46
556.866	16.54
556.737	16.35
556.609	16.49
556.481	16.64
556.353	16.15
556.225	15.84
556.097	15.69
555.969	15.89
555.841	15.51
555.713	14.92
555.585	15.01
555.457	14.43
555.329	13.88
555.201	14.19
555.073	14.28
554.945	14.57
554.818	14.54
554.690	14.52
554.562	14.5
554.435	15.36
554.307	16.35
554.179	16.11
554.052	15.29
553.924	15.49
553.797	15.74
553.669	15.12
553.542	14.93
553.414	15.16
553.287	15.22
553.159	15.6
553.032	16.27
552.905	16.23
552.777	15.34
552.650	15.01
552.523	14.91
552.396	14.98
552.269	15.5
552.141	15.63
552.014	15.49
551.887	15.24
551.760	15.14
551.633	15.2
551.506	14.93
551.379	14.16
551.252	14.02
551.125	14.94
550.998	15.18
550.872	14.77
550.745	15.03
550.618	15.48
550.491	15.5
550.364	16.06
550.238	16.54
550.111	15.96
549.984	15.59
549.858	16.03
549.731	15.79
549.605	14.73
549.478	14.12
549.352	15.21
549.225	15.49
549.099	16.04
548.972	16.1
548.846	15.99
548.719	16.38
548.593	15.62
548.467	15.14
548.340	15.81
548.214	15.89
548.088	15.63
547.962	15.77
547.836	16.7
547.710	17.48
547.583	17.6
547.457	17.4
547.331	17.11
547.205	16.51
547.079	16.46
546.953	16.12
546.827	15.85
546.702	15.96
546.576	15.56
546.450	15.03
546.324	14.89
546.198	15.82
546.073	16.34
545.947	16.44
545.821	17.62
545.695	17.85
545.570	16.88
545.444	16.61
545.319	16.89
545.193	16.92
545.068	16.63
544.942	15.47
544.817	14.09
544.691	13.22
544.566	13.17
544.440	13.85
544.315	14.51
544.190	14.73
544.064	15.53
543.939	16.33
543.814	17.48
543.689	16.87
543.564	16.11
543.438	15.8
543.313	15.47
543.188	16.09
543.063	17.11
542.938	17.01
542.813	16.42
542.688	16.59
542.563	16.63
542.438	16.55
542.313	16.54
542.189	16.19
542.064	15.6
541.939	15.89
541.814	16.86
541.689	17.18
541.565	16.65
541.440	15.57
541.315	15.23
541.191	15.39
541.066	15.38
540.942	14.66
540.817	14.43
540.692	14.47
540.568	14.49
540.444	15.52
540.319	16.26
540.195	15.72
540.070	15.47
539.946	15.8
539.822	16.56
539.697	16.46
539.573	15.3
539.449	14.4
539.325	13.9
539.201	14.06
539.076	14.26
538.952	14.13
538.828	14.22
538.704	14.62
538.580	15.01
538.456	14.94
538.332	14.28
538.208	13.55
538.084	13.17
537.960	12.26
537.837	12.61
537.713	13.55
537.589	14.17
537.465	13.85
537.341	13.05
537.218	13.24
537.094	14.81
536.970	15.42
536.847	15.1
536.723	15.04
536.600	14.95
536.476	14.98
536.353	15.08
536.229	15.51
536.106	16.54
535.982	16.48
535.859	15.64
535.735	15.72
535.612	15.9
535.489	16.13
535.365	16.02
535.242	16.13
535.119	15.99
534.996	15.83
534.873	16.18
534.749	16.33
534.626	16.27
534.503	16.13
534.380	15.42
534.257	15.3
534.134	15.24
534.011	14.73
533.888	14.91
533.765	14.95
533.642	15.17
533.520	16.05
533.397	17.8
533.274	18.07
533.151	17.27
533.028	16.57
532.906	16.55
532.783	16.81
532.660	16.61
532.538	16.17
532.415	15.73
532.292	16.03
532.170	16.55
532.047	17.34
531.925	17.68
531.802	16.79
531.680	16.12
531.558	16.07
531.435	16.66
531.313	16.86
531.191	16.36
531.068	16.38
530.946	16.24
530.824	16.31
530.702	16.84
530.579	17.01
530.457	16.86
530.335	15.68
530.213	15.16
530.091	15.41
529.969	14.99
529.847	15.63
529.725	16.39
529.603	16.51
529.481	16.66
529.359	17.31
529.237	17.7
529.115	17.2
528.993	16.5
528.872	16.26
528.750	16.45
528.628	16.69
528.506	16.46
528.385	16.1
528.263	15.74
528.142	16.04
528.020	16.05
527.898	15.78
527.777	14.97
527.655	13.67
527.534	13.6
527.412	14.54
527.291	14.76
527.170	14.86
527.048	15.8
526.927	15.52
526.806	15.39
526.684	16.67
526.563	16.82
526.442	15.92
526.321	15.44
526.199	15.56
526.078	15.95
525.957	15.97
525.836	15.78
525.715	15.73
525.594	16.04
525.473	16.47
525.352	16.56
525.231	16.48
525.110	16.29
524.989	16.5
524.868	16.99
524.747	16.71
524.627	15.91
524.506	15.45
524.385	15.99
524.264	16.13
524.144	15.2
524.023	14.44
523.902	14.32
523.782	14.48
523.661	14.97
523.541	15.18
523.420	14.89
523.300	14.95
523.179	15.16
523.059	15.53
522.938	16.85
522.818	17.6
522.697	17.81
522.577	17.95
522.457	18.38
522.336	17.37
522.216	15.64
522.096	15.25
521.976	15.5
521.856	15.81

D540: 3.8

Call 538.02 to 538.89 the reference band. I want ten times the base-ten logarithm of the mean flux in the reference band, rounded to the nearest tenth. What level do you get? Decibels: 11.5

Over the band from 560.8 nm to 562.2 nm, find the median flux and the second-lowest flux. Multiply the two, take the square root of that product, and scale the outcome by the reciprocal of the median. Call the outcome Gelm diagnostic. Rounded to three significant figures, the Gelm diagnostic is 0.957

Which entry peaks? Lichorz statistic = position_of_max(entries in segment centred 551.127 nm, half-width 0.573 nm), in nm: 550.618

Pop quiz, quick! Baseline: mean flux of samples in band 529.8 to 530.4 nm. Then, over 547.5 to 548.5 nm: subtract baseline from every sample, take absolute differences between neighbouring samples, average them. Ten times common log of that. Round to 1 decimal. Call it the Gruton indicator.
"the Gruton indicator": -3.7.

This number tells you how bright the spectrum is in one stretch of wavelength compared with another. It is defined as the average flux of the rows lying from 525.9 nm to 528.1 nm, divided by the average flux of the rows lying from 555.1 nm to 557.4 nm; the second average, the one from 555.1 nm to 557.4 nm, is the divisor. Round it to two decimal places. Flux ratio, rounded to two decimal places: 0.99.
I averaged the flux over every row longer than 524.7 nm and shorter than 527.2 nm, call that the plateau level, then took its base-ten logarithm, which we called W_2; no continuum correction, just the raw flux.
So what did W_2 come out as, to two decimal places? 1.21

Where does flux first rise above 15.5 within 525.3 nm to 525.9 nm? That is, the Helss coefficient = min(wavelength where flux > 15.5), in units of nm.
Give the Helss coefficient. 525.352 nm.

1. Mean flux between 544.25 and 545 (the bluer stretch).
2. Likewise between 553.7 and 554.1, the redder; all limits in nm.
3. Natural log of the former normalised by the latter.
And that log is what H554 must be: -0.10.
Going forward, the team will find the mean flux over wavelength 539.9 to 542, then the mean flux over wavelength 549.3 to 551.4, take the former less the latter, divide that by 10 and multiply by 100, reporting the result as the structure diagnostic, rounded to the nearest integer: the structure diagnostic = 3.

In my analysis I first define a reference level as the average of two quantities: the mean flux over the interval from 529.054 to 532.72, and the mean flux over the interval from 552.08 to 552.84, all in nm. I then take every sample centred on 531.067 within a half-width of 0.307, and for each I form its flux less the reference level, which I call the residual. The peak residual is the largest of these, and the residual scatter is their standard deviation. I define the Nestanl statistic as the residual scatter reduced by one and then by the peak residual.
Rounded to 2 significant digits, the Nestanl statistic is -1.8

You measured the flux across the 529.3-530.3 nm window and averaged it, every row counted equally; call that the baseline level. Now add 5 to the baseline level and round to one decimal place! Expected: 21.0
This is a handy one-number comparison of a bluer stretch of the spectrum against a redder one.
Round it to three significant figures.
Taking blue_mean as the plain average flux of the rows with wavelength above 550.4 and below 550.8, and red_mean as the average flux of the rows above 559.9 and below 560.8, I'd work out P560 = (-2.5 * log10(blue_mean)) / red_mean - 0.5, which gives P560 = -0.688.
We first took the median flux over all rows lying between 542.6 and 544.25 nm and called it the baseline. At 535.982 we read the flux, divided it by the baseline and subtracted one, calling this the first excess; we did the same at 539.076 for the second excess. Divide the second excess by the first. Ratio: -13.8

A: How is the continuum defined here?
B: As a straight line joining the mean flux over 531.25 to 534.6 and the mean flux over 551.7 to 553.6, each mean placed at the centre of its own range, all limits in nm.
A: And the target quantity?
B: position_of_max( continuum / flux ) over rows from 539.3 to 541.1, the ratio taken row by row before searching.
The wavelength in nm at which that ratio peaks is 539.325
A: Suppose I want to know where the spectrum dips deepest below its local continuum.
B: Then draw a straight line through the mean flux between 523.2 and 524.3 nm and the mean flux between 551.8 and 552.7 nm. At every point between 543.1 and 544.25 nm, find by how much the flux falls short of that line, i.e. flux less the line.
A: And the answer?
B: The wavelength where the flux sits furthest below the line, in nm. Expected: 544.190 nm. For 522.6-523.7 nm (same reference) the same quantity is 523.420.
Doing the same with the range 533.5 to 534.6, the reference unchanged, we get 534.011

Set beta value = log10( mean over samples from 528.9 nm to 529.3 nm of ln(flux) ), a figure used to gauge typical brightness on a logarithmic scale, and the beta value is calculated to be 0.453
